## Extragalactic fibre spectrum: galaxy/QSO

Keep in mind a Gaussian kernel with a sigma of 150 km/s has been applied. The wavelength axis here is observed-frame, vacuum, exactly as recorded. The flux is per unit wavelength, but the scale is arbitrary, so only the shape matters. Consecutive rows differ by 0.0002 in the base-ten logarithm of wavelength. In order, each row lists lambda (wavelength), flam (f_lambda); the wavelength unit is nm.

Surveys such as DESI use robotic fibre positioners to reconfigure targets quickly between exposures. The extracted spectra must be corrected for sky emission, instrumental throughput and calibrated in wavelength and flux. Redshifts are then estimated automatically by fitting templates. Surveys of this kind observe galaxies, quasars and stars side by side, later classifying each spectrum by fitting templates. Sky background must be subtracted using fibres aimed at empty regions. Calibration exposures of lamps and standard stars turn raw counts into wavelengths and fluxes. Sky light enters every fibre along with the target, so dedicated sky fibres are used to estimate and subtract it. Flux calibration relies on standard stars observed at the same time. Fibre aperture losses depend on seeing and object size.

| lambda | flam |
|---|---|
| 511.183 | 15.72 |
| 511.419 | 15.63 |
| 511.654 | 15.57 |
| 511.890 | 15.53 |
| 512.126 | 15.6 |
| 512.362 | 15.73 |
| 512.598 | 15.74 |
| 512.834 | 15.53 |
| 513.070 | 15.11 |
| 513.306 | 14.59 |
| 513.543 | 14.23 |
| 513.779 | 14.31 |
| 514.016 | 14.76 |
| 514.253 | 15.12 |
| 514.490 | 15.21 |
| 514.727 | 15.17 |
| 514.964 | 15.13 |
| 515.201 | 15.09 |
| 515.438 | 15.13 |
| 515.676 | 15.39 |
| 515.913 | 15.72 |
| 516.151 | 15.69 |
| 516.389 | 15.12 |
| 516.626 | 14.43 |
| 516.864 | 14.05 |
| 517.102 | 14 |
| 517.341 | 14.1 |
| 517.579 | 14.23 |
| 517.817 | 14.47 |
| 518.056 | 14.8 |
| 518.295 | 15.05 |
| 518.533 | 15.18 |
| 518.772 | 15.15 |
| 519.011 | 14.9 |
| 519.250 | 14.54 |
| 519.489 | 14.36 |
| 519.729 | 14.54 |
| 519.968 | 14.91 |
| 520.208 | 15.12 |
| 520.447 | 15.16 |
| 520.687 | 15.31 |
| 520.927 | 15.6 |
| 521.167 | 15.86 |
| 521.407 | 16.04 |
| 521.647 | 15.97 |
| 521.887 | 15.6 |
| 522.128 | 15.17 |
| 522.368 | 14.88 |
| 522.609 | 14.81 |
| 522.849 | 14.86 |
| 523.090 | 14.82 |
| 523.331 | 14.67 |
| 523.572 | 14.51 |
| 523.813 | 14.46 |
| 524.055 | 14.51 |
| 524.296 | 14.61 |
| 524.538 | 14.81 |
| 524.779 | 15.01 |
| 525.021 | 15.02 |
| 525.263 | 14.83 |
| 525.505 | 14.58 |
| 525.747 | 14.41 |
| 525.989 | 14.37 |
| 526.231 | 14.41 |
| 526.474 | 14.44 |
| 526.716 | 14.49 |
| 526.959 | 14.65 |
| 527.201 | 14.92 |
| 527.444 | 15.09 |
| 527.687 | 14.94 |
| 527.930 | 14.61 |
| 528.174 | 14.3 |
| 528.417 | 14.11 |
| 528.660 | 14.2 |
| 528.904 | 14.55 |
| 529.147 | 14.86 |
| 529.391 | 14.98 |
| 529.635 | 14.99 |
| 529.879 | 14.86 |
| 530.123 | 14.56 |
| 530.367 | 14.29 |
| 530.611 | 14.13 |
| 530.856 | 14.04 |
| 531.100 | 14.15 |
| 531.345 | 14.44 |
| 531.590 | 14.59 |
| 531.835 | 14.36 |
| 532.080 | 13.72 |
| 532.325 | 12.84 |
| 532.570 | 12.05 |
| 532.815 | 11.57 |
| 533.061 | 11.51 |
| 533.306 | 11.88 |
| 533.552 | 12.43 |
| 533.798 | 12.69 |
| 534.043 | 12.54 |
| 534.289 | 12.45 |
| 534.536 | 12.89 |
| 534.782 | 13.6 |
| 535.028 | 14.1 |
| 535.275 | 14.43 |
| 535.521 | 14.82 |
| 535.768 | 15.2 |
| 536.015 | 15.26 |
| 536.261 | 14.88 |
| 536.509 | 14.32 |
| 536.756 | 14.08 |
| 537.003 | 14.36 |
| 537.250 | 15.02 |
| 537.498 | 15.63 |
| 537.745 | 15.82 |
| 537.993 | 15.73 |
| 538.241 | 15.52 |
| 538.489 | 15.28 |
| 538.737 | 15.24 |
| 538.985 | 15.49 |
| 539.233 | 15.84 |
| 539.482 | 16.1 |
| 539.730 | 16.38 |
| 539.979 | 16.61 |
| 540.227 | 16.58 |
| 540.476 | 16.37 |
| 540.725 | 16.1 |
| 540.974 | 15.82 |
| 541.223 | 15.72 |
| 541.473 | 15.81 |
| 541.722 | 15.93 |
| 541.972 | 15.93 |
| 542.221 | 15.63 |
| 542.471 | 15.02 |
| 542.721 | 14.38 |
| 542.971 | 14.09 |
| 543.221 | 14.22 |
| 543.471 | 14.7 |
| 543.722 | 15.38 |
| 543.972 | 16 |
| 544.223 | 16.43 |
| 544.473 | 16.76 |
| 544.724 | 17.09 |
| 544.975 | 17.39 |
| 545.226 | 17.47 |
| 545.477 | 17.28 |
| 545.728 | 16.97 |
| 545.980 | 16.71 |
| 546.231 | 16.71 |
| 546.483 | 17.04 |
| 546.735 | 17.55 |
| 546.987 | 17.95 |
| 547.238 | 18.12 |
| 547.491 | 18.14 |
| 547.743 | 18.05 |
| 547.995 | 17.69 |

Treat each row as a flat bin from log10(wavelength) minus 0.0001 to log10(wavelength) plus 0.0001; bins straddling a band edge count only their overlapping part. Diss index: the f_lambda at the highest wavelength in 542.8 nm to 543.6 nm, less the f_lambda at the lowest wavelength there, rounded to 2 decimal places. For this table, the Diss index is 0.61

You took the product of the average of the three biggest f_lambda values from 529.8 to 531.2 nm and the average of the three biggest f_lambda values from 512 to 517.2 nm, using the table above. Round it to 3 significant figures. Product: 229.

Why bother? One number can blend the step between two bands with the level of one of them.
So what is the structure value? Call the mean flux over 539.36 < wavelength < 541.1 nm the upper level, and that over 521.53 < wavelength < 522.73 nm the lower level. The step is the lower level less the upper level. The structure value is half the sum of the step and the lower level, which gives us 7.1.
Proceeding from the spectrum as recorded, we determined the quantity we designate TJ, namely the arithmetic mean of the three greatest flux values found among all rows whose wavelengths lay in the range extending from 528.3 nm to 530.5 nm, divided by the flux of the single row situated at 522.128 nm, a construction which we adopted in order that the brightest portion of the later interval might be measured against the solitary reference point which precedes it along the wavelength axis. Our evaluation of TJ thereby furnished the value 0.99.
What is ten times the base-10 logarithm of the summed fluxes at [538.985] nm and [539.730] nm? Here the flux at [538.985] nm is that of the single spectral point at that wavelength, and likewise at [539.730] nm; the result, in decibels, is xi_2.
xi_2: 15.0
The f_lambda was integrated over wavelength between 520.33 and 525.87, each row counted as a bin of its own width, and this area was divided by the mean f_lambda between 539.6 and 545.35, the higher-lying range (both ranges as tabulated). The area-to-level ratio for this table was 5.23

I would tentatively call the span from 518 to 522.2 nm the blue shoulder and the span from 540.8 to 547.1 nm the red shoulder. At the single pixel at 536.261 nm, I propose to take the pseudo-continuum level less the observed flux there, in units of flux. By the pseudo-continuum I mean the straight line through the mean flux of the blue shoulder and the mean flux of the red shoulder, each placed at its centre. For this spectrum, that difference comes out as 1.0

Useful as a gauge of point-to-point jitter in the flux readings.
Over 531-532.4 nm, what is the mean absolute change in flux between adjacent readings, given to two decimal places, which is 0.44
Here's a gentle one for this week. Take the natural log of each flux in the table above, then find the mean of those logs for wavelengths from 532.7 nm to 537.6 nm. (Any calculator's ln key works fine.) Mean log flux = 2.61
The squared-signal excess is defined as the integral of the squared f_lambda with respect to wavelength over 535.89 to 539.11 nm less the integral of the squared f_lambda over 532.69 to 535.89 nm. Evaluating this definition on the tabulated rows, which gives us 185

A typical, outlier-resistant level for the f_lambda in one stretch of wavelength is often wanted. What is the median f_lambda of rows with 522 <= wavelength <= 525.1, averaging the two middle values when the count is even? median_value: 14.8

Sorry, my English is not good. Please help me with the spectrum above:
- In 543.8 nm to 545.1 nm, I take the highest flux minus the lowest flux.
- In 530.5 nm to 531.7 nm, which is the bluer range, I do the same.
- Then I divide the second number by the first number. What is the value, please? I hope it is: 0.40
